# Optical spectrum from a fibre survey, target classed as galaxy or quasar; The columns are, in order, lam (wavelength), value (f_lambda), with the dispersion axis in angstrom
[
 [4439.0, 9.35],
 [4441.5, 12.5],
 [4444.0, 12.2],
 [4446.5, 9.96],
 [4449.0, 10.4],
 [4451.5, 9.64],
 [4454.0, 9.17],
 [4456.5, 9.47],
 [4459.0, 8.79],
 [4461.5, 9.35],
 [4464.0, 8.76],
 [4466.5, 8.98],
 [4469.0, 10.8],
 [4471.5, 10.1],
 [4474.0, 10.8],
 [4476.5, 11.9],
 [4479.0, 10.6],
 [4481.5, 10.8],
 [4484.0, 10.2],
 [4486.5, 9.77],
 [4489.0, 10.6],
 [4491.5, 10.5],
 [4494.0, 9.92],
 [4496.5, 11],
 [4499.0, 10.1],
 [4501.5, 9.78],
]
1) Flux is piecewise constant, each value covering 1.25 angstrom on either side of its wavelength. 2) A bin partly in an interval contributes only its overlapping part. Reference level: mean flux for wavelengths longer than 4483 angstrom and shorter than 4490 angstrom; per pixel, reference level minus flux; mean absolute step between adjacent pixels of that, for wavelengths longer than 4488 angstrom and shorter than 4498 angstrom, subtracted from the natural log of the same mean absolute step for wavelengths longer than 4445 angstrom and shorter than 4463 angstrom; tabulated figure -1.21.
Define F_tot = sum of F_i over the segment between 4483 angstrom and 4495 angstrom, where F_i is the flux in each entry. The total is 51.0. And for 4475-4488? 53.3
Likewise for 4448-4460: 47.5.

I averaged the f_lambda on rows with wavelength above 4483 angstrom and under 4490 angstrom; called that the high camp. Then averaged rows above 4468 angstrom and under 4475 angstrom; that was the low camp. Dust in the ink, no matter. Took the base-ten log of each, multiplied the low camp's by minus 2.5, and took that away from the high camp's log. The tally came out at 3.57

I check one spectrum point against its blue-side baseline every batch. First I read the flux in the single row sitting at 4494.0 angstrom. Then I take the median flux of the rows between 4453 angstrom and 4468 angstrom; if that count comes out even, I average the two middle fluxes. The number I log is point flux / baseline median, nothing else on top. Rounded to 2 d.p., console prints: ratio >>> 1.09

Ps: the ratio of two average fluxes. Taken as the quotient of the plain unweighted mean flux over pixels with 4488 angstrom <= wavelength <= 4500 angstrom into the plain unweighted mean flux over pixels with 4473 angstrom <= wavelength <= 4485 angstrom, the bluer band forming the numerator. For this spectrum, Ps 1.04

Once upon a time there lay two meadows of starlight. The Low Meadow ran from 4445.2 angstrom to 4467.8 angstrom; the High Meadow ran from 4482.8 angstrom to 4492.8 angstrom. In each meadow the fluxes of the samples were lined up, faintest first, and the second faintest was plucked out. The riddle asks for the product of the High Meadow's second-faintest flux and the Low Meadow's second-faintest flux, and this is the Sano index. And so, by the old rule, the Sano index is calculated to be 89.7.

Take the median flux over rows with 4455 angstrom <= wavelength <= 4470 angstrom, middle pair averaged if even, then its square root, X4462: 3.03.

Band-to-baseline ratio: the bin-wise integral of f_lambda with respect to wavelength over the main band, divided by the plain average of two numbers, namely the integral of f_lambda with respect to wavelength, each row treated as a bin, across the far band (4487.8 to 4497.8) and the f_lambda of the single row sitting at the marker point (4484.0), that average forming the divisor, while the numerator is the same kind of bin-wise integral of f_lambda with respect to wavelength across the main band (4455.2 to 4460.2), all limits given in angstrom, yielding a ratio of 0.79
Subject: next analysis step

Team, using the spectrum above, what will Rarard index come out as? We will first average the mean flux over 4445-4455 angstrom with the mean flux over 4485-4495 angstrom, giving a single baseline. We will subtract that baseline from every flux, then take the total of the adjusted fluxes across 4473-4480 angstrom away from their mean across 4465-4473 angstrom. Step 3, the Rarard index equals -3.3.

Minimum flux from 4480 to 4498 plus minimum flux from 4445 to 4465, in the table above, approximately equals 18.5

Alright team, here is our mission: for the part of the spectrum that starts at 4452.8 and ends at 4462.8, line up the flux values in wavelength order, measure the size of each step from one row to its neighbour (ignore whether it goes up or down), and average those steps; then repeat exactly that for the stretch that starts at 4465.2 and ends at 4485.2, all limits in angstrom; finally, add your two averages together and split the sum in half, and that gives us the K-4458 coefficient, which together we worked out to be 0.72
